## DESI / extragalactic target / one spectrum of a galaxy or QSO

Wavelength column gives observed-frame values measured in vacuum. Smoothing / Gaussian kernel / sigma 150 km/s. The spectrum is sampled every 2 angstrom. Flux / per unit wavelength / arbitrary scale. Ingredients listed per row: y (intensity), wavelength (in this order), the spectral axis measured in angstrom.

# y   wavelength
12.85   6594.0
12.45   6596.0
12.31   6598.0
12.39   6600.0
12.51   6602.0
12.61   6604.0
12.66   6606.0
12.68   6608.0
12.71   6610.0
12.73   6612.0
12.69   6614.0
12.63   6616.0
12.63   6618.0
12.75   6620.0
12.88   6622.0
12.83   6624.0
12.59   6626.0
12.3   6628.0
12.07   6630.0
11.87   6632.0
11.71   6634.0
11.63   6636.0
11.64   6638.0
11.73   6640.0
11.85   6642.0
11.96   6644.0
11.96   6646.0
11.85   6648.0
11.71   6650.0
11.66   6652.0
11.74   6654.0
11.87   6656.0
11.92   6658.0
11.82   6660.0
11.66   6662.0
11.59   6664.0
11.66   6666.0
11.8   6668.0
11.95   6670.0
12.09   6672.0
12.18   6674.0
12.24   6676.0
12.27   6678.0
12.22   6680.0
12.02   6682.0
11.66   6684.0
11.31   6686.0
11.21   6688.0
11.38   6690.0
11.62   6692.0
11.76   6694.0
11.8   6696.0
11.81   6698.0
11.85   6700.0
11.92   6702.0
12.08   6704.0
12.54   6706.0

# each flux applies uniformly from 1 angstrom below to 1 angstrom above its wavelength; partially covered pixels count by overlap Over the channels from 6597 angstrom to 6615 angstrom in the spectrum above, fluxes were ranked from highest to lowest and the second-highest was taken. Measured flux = 12.71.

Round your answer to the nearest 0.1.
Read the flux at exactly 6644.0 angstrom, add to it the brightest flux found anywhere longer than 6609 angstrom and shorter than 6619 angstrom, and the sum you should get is 24.7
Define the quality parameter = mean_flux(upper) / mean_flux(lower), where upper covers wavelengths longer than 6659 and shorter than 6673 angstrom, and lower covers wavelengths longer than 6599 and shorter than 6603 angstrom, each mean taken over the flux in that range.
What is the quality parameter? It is 0.95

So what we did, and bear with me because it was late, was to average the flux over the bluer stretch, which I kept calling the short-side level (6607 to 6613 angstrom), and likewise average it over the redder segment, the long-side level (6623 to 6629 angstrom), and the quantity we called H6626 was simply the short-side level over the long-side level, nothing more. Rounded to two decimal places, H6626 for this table 1.01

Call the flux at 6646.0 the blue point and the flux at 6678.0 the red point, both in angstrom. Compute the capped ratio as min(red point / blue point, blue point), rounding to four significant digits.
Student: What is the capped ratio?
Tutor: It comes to 1.026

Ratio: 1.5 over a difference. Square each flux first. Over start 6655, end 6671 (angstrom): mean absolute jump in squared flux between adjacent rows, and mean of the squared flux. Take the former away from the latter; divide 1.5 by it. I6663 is 0.0110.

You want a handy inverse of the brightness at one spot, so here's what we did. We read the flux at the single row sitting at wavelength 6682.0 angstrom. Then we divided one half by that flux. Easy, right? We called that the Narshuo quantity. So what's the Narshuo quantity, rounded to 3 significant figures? 0.0416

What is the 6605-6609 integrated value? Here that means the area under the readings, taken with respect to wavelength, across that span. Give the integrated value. 51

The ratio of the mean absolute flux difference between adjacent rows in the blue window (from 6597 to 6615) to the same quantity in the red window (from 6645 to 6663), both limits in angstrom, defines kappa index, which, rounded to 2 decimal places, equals 0.56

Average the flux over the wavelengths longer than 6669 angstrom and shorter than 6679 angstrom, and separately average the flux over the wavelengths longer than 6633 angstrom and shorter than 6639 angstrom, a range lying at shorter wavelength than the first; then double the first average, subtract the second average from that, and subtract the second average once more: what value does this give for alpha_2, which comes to 1.0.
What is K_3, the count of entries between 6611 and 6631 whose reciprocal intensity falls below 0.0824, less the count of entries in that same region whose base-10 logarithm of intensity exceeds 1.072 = -1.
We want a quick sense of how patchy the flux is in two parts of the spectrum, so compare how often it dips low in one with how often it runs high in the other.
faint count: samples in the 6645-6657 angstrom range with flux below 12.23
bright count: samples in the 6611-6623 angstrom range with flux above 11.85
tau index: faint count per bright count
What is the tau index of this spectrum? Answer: 1.0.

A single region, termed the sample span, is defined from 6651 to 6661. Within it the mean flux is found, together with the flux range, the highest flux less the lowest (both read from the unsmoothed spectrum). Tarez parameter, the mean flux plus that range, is 12.1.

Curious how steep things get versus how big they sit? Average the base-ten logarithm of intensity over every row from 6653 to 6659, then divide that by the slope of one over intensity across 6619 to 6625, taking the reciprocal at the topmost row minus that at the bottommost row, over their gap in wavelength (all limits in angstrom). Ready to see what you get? -8780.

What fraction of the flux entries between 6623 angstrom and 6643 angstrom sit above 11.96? 0.4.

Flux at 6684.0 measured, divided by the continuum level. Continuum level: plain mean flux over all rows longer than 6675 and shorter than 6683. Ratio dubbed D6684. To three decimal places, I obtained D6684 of 0.957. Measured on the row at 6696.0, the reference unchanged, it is 0.968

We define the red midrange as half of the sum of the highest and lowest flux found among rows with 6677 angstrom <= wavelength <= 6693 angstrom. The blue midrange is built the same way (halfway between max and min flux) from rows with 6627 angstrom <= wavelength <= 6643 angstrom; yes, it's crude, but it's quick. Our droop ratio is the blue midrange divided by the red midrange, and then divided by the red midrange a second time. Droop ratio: 0.0868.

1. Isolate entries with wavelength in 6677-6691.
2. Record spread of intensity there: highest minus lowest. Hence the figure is 1.1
